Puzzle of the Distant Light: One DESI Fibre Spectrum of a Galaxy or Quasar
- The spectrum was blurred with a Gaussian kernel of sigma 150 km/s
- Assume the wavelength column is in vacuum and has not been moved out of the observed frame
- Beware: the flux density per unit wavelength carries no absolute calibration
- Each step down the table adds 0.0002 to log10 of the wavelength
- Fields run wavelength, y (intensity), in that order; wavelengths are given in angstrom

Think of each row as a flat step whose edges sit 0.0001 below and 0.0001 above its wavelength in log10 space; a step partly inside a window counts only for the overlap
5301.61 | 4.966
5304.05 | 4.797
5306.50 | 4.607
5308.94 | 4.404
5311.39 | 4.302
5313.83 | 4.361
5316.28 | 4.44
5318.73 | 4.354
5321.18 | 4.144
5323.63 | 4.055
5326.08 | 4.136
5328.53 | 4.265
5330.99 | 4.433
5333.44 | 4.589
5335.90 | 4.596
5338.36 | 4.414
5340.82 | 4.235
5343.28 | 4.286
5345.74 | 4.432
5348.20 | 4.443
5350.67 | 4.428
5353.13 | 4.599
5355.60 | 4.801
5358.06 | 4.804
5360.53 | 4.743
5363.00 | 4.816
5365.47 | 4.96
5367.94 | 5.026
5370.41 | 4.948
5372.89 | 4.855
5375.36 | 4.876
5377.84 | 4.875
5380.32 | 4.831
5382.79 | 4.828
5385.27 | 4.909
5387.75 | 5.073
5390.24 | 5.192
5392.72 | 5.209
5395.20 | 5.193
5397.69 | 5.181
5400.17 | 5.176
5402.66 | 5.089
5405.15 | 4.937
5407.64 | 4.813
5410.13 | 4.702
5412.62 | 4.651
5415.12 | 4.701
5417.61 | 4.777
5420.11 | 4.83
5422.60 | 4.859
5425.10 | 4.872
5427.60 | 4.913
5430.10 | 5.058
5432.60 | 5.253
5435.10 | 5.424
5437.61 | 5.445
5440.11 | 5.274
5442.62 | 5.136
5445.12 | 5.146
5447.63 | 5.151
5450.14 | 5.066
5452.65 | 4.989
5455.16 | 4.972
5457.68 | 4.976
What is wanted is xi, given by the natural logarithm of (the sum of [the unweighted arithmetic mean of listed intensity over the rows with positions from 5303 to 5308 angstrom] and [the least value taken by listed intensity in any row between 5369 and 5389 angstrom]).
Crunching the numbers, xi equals 2.254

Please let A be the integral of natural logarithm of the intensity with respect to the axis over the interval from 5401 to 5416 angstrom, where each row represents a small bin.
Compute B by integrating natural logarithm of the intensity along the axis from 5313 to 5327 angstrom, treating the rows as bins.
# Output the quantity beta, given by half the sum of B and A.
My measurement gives 21.9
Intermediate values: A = 23.6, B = 20.2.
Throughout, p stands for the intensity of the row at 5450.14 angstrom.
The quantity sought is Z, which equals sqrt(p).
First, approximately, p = 5.066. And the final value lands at 2.25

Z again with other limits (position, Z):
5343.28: 2.07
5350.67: 2.10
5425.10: 2.21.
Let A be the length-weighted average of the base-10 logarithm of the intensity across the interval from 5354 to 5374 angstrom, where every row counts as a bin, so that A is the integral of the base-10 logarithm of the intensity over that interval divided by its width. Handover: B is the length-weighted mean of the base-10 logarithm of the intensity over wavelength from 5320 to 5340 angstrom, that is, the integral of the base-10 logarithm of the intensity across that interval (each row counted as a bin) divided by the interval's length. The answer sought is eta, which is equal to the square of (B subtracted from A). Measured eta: 0.0026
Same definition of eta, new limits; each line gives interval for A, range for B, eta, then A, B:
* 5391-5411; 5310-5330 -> 0.0054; 0.703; 0.629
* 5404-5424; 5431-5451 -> 0.0015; 0.680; 0.719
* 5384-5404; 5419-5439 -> 0.0000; 0.710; 0.706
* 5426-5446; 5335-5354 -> 0.0050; 0.716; 0.646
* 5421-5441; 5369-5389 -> 0.0004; 0.710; 0.690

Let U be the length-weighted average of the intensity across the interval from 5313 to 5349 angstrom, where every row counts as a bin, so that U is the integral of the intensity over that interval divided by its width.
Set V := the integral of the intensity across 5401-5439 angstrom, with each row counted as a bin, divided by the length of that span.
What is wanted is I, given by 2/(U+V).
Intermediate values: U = 4.34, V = 4.96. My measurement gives 0.215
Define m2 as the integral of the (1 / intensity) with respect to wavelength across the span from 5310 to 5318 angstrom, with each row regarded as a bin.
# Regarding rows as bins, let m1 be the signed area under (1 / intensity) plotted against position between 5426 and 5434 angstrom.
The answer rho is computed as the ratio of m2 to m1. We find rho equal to 1.16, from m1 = 1.58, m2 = 1.83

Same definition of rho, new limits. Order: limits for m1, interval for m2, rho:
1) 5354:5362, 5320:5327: 1.02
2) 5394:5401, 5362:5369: 1.05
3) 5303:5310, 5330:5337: 1.01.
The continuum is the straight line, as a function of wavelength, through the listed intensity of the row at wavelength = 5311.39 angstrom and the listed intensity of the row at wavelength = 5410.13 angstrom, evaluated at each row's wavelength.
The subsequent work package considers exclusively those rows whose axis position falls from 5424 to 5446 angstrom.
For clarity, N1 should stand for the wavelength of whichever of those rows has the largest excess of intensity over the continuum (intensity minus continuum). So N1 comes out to 5437.61 angstrom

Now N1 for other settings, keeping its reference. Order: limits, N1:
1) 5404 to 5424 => 5405.15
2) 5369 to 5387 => 5370.41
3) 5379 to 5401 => 5392.72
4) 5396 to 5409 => 5397.69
